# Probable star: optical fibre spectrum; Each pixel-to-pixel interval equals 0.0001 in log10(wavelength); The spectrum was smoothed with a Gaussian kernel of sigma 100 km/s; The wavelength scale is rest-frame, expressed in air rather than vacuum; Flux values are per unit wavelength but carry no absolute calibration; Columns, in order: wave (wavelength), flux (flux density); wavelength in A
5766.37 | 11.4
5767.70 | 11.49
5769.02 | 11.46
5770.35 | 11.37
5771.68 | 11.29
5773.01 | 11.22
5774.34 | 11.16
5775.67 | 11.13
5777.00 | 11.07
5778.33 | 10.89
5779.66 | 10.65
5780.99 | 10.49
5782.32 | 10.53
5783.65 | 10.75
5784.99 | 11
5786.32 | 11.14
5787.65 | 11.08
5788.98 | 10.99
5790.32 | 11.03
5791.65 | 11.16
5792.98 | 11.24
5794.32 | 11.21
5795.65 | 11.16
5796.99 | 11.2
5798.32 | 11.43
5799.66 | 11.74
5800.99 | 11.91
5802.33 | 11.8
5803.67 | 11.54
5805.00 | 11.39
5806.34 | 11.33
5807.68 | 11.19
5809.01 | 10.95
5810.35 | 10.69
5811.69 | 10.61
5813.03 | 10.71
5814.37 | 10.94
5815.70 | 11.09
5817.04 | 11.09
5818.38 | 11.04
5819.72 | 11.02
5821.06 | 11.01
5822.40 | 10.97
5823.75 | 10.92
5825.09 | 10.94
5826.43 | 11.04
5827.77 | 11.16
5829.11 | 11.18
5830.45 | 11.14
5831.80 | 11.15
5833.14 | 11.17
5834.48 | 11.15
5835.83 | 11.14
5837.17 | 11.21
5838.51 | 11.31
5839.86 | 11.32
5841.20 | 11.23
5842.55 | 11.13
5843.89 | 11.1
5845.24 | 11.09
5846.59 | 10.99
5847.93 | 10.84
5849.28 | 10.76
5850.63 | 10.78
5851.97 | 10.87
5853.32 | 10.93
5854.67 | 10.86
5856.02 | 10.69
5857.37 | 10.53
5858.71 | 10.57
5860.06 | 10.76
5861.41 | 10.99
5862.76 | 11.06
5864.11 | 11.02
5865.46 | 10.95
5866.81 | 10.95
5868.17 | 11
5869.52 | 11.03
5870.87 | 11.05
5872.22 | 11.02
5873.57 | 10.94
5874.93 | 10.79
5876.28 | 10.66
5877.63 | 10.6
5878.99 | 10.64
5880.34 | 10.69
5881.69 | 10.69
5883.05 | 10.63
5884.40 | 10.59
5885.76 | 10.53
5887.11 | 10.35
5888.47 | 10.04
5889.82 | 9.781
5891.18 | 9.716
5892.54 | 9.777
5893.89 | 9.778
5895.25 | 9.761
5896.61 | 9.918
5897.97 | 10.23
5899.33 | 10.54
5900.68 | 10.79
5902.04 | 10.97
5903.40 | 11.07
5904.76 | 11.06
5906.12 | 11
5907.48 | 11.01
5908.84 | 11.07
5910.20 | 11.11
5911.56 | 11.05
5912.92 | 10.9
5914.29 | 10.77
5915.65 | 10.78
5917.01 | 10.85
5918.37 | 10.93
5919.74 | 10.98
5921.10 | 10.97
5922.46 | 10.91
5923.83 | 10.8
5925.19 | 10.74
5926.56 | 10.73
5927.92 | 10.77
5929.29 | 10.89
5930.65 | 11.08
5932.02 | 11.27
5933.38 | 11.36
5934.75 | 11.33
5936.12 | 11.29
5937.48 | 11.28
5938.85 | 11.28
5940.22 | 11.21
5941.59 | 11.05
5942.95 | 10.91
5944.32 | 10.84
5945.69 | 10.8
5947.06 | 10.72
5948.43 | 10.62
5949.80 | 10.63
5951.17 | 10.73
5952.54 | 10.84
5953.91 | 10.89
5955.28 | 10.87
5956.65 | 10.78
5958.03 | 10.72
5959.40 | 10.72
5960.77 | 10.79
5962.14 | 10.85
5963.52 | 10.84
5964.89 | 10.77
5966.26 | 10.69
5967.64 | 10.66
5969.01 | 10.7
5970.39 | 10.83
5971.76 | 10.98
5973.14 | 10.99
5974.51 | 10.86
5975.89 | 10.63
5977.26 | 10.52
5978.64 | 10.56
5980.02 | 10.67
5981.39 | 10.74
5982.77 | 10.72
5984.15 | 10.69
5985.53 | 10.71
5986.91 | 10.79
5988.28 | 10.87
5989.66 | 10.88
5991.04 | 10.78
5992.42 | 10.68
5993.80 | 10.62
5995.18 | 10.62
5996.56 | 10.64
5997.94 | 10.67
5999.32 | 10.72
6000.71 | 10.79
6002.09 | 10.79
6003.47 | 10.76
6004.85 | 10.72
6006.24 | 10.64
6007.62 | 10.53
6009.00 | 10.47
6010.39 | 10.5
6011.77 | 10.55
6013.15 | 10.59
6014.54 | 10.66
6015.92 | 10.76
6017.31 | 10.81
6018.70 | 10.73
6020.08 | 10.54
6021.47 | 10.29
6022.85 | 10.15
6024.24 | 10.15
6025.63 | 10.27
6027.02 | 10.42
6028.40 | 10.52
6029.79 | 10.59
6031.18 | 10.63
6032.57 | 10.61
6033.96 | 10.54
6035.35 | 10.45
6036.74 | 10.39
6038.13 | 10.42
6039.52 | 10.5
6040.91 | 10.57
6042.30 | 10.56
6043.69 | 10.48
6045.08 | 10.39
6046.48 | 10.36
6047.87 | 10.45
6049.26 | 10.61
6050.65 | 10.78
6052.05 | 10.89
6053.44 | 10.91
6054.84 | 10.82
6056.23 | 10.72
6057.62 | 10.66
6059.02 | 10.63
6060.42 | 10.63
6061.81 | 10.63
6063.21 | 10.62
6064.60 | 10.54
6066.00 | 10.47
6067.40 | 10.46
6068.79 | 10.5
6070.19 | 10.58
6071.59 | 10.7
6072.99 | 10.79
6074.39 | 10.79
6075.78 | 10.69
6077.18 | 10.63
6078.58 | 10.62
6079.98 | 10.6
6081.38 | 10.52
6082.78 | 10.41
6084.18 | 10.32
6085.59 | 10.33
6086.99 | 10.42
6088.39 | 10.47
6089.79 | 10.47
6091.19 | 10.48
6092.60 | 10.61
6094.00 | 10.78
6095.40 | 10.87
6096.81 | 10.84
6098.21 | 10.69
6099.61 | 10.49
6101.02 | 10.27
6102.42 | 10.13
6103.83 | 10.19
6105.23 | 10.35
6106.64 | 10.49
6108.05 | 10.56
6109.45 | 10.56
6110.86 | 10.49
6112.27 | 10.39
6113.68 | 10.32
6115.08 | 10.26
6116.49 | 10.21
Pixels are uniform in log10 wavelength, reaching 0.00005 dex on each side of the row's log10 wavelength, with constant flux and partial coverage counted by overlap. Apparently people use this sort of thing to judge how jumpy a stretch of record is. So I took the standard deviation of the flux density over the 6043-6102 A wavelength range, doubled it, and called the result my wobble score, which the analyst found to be 0.33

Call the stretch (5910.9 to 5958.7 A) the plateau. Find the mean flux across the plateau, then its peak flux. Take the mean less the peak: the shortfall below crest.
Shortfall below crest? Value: -0.43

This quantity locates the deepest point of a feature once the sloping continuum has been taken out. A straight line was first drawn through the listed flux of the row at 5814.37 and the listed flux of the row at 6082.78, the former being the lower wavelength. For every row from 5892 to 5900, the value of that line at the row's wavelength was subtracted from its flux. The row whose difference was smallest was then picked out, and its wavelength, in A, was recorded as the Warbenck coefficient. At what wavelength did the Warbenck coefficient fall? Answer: 5895.25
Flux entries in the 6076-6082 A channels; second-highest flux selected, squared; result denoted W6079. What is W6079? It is 113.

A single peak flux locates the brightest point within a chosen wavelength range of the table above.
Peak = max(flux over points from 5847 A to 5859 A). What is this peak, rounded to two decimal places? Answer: 10.93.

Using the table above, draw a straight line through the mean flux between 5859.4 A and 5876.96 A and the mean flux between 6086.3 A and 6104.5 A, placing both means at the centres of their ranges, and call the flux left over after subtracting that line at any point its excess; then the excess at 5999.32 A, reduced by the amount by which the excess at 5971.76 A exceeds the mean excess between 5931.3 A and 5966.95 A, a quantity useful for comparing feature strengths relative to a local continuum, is -0.1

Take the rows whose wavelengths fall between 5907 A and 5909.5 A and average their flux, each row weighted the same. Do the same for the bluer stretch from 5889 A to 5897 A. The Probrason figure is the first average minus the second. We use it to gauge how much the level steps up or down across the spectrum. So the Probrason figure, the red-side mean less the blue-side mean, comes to 1.3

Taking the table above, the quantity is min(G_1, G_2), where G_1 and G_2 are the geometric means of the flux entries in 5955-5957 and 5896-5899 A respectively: 10.1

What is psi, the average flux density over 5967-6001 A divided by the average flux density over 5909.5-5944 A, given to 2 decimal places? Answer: 0.97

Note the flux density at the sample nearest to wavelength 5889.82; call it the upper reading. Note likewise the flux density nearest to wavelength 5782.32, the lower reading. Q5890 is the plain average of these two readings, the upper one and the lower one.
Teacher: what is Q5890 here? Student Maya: 10.16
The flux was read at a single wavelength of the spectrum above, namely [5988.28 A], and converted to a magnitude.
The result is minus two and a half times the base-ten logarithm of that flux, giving -2.59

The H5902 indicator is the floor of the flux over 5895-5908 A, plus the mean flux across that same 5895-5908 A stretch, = 20.4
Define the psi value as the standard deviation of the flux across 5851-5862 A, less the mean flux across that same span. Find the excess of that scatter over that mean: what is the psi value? -10.6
